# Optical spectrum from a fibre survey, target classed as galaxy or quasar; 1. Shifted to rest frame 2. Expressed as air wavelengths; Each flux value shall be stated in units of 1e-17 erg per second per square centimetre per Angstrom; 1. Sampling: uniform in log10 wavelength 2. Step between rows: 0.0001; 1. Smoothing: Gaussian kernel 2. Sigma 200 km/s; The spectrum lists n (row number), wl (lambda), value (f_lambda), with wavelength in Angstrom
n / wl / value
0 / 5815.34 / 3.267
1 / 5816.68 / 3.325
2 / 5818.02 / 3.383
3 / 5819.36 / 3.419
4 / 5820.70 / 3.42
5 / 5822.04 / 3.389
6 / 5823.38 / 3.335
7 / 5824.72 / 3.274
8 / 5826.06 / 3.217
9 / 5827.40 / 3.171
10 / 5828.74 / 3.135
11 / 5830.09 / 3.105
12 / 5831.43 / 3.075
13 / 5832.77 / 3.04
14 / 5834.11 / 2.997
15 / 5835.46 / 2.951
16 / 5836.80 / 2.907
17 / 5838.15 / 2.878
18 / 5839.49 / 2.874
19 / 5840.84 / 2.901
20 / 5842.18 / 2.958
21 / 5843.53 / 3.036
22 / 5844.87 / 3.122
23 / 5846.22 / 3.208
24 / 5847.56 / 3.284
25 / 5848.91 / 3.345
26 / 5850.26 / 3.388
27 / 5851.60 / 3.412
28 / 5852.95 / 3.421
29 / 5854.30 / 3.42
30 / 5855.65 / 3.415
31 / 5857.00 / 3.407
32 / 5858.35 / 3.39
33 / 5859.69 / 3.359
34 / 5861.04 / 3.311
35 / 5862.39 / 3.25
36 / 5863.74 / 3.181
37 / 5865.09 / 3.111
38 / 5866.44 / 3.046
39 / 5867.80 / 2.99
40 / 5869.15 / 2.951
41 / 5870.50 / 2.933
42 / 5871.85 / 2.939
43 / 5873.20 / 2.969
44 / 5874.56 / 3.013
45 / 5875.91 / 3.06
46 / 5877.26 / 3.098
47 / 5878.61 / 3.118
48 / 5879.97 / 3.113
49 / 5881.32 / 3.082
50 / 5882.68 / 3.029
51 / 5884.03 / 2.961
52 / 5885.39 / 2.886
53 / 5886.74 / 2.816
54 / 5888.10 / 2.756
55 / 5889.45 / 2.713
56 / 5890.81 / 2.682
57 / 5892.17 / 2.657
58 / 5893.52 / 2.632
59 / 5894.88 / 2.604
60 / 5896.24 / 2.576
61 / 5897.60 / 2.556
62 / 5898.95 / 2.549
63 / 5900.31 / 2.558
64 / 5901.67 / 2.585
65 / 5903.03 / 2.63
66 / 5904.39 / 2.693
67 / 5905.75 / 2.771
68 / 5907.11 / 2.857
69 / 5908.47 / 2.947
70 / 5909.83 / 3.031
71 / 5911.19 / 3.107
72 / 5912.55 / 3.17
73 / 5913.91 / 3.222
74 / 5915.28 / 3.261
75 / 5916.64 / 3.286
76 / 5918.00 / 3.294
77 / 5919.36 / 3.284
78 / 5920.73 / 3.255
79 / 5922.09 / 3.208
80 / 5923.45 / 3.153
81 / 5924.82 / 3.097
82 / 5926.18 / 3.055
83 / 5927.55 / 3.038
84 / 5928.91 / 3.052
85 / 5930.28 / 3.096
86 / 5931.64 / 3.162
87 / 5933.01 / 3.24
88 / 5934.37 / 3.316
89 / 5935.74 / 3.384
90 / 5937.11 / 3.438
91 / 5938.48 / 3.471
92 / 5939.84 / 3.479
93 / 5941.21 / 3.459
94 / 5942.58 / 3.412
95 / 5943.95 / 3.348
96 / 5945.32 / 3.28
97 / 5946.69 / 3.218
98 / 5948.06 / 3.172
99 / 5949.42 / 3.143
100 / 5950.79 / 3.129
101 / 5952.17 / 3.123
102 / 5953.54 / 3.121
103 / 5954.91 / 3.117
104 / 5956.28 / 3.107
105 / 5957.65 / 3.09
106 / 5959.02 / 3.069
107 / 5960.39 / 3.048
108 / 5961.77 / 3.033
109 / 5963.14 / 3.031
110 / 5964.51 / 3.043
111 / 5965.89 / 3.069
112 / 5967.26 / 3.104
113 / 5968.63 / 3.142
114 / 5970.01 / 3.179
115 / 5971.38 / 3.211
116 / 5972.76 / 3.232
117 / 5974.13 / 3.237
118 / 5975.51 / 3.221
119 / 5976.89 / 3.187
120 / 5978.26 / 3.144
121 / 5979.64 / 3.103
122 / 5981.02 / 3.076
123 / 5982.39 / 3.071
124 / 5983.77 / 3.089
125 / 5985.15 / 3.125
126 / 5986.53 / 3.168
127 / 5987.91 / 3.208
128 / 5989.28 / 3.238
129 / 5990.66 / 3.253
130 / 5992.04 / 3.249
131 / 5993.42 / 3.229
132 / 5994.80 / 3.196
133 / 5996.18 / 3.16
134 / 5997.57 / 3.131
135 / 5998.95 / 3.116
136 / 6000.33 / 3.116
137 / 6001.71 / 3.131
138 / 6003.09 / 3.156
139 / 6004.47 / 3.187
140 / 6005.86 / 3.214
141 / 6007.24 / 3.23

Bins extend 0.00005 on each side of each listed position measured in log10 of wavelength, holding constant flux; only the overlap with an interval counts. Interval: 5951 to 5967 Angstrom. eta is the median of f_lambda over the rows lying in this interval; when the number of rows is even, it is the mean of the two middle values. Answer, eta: 3.07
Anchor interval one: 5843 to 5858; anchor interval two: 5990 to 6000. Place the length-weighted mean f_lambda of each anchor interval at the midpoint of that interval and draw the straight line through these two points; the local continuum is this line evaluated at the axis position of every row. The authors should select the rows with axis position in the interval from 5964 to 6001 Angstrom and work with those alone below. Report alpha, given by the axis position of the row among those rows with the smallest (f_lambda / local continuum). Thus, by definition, 5964.51 Angstrom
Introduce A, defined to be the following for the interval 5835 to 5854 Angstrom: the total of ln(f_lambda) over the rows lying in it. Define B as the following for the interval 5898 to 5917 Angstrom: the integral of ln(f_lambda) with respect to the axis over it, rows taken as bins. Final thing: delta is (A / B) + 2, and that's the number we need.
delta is 2.79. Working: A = 15.9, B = 20.1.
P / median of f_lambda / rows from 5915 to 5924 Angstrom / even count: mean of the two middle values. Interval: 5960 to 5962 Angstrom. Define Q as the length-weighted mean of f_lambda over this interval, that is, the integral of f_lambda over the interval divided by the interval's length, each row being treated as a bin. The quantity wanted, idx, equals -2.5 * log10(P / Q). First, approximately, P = 3.26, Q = 3.03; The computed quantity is -0.08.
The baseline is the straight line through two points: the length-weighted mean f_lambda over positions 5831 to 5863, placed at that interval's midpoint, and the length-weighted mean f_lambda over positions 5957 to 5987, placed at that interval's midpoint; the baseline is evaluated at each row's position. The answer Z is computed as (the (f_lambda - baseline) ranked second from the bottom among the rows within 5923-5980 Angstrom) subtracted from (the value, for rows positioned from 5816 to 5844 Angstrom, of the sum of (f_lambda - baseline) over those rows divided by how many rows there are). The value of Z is 0.04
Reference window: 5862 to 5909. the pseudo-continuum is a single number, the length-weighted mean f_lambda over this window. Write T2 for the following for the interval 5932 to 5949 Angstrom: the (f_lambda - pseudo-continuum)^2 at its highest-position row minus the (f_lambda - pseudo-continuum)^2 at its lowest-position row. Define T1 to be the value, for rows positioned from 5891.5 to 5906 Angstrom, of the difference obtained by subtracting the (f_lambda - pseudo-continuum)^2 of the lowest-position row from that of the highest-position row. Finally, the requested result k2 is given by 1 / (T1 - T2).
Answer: 78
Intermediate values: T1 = -0.03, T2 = -0.05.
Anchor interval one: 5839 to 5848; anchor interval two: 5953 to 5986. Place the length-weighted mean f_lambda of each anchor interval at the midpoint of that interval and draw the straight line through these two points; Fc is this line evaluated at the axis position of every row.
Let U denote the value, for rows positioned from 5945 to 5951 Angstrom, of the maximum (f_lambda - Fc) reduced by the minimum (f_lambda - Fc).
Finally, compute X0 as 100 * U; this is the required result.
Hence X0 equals 15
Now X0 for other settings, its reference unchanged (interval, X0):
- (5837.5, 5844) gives 16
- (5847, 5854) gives 13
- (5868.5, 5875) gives 8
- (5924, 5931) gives 6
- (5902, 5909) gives 31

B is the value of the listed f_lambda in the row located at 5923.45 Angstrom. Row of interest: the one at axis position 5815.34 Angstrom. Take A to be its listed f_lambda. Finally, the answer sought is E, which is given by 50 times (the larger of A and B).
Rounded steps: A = 3.267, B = 3.153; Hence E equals 163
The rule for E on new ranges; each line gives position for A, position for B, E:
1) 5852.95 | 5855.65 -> 171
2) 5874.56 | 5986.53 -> 158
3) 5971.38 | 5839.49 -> 161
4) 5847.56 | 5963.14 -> 164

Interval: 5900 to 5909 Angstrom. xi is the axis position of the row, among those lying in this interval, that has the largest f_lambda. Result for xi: 5908.47 Angstrom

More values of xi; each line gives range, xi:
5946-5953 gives 5946.69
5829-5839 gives 5830.09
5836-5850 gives 5848.91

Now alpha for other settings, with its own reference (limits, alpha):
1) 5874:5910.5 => 5898.95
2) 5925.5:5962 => 5927.55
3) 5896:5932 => 5898.95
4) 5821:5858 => 5839.49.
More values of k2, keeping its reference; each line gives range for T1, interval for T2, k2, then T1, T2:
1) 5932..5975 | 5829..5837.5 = 18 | 0.00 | -0.06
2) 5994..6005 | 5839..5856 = -3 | -0.01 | 0.30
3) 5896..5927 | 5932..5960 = 18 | -0.05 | -0.10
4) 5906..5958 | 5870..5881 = -164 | 0.05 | 0.06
